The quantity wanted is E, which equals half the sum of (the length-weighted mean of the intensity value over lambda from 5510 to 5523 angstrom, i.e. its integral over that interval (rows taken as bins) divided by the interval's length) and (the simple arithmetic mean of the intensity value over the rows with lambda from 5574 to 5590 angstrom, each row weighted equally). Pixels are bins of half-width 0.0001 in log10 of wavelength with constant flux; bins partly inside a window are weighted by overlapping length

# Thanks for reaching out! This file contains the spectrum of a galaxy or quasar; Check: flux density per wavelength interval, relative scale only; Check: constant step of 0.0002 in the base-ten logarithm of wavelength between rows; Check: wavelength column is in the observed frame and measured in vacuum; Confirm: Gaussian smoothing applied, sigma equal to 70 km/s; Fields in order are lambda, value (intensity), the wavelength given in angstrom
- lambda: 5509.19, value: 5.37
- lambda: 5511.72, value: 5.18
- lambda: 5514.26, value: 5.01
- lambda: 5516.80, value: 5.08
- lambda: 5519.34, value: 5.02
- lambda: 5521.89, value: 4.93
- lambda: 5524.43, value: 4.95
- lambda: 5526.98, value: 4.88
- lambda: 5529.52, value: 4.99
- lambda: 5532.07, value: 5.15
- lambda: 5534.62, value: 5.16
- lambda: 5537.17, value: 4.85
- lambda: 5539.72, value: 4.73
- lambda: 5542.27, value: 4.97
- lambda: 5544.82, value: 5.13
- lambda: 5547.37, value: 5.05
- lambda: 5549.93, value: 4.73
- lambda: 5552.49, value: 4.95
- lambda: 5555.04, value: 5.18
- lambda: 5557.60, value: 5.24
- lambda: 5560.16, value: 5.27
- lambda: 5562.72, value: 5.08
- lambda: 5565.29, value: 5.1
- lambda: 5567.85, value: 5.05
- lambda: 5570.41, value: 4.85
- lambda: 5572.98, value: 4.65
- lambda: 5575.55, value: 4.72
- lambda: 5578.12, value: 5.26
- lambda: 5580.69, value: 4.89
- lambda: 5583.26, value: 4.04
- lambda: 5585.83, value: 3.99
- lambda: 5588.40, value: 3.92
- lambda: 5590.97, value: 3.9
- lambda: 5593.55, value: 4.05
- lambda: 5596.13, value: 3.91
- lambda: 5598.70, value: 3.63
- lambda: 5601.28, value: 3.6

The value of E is 4.76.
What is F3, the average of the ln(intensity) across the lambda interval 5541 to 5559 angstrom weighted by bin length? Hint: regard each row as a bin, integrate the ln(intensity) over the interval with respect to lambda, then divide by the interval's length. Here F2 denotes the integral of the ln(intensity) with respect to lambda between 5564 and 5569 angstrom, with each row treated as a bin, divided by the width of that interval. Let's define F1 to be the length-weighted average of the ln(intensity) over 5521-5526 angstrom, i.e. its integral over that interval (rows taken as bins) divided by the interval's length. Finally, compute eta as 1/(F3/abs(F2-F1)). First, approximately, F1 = 1.60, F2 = 1.62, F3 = 1.62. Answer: 0.017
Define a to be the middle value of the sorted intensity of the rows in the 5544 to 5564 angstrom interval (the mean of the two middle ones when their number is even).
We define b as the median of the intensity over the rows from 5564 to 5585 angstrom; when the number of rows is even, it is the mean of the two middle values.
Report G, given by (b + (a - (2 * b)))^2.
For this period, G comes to 0.06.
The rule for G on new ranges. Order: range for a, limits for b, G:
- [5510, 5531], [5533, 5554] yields 0.00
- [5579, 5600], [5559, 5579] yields 1.23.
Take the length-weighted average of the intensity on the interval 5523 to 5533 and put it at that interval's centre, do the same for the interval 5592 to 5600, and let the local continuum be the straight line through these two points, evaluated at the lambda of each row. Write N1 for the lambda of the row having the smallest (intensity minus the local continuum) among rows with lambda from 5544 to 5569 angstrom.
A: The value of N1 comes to 5549.93 angstrom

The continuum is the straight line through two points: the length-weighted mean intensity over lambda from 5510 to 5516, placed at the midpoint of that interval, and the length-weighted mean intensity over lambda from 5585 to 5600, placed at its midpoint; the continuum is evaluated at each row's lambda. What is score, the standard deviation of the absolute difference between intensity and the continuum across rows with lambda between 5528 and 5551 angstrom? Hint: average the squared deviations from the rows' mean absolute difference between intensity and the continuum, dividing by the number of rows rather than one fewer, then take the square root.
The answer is 0.16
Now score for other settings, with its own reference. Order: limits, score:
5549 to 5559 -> 0.24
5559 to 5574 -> 0.14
